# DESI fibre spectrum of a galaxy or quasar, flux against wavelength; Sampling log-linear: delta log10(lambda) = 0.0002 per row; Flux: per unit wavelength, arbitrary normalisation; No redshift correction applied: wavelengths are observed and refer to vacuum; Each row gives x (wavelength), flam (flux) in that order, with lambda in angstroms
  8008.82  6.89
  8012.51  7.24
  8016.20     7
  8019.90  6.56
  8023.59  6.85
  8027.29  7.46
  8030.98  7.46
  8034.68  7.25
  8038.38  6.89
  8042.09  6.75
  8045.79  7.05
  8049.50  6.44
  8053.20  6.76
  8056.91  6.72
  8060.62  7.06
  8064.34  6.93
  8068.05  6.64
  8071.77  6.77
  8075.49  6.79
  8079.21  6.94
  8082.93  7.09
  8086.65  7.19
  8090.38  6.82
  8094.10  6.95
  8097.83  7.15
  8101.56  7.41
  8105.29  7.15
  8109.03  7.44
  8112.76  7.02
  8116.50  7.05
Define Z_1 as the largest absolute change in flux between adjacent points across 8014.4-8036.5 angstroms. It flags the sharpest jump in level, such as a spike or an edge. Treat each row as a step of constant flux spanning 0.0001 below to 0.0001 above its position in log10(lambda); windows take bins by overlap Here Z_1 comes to 0.61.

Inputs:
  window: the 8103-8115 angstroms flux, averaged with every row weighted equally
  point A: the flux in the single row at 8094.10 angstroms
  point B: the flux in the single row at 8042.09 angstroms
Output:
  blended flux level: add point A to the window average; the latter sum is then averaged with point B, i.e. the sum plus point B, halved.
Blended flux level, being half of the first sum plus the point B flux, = 10.5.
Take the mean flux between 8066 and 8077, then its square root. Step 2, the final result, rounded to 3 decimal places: 2.595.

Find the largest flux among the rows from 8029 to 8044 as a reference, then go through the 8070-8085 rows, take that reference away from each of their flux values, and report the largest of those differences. -0.4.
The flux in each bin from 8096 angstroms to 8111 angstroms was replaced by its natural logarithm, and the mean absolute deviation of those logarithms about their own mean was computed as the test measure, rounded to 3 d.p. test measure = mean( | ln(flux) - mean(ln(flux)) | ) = 0.019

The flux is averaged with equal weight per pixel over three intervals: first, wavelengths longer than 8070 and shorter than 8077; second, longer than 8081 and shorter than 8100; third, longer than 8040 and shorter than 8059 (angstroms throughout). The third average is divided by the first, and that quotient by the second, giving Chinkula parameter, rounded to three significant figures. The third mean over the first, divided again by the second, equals 0.141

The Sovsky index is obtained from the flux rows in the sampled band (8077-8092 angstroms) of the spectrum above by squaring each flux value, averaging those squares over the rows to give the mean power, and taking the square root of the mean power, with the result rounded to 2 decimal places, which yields 7.01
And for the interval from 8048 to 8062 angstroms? 6.75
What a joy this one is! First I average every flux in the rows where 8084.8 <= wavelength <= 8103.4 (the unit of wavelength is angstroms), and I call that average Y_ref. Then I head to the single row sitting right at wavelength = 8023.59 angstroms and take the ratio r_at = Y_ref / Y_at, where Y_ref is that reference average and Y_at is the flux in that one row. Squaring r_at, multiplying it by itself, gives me 1.08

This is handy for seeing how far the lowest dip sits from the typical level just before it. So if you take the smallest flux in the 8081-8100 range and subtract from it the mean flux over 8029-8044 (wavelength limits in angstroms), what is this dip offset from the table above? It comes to -0.27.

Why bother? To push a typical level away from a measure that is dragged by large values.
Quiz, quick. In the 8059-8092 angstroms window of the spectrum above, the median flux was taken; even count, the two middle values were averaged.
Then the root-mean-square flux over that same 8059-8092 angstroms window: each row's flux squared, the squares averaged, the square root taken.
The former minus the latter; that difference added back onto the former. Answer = 6.94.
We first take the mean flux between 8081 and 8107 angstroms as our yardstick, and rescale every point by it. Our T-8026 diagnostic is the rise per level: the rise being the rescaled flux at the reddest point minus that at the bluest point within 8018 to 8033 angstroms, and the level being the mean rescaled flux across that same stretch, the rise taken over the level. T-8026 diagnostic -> 0.13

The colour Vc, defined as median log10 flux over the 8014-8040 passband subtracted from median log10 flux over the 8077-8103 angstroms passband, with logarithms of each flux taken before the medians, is 0.01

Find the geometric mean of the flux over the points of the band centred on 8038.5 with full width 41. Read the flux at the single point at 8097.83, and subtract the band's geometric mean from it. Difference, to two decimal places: 0.23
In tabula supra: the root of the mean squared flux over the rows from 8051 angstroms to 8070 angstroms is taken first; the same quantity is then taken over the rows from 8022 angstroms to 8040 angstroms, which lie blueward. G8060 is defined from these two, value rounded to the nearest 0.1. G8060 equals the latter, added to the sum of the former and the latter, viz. 21.2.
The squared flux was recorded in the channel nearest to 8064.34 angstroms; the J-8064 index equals 48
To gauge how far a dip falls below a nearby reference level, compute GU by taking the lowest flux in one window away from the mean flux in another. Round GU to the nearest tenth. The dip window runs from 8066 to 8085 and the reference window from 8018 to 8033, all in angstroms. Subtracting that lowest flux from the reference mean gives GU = 0.4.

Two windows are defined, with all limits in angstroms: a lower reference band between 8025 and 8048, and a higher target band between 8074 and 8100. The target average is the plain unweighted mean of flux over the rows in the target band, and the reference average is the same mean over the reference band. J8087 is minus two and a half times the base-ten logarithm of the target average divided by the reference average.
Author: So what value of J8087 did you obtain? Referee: 0.02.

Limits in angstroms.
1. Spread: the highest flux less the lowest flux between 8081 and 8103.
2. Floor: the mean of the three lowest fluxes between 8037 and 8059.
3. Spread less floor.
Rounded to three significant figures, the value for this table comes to -6.05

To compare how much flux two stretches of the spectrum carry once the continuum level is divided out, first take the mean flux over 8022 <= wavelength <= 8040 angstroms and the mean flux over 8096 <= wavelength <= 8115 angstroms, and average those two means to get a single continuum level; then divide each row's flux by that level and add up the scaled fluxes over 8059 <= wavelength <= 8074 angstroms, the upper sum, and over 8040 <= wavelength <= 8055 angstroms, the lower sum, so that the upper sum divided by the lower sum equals 1.01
